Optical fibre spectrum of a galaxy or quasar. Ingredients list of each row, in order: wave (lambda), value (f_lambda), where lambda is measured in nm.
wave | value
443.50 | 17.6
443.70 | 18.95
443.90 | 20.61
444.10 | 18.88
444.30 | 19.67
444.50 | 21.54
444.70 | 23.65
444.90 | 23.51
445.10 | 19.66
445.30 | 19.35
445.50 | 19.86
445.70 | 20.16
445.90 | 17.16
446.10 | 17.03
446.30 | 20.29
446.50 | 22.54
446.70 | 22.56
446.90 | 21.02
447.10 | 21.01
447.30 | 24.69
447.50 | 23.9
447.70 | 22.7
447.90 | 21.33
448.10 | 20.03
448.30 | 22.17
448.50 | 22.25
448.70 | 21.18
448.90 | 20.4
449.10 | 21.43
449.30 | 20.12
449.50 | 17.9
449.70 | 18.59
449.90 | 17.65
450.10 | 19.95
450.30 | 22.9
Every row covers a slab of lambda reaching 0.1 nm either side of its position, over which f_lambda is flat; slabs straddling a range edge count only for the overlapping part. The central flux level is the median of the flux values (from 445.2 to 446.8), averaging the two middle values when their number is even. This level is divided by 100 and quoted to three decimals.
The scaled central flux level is 0.200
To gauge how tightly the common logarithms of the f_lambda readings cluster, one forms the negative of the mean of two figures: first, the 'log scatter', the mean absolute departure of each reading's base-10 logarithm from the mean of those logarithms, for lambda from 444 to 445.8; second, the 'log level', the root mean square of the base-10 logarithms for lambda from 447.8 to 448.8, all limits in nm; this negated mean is -0.680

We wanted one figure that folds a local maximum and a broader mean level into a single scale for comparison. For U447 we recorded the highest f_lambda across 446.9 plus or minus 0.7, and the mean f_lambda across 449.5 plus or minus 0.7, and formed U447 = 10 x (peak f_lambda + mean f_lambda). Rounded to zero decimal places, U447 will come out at 441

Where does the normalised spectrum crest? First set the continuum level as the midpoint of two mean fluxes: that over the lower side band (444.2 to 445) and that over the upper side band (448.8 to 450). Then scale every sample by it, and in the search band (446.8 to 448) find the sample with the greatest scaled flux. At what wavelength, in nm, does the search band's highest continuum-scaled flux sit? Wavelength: 447.30 nm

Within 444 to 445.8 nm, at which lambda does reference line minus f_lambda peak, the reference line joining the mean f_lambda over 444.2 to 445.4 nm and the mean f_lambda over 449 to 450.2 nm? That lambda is 444.10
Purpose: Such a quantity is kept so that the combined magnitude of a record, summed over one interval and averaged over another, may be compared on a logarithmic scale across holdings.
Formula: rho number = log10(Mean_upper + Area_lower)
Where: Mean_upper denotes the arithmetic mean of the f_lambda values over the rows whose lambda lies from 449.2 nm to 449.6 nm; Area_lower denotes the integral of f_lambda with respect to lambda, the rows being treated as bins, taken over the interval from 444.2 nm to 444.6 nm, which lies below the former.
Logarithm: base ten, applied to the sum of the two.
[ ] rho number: 1.44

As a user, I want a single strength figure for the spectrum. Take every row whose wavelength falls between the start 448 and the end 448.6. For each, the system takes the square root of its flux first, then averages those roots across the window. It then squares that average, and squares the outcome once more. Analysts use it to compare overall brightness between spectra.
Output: 461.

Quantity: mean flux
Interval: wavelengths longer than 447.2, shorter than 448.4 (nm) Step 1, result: 22.5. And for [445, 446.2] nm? 18.9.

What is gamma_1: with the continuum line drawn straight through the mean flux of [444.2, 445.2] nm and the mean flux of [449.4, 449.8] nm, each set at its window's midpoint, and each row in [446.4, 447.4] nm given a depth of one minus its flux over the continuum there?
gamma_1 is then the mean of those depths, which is -0.113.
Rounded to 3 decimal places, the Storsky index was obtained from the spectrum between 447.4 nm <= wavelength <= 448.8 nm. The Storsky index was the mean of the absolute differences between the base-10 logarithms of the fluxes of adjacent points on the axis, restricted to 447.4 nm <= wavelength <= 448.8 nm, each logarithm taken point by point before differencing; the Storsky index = 0.024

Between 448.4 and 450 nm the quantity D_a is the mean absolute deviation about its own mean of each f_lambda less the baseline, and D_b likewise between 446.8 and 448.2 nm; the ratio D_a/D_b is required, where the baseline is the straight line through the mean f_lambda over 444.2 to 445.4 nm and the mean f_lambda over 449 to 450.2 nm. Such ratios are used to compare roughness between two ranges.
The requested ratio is 0.89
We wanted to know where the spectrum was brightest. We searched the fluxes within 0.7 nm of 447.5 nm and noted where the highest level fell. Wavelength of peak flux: 447.30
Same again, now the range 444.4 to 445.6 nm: 444.70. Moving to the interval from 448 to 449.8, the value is 448.50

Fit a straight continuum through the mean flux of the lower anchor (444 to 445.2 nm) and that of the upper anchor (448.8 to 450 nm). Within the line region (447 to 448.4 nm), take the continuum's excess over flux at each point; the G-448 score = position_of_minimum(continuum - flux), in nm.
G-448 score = 447.30 nm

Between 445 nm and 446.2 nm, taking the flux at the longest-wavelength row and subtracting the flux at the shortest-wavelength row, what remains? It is -2.6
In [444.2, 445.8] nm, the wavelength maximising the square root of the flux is 444.70 nm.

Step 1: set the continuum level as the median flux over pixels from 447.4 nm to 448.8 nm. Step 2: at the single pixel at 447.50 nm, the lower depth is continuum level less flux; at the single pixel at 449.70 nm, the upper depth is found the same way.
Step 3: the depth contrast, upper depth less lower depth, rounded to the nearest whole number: 5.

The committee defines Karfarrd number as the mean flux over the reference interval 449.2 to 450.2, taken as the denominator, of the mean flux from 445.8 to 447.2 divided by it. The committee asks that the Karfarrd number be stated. 1.07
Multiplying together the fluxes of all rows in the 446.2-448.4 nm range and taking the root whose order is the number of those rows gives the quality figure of 22.0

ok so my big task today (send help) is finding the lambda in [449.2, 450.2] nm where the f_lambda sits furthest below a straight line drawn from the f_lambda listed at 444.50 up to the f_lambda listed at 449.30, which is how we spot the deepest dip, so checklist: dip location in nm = 449.90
